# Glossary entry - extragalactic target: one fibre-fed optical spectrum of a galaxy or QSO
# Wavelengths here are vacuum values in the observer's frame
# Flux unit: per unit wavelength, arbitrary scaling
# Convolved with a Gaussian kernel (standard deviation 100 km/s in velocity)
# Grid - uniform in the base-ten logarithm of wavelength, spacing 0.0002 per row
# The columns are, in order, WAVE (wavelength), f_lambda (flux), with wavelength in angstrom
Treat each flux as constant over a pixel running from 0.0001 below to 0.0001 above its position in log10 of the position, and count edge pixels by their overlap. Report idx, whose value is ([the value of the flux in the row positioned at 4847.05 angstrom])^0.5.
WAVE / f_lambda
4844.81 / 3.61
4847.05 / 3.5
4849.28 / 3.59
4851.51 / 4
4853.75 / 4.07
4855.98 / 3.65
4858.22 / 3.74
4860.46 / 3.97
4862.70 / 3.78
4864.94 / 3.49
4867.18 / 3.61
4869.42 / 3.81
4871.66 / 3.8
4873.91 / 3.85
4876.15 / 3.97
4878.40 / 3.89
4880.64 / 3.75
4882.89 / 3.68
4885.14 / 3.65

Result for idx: 1.87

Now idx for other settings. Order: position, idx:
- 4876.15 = 1.99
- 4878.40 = 1.97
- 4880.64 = 1.94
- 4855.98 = 1.91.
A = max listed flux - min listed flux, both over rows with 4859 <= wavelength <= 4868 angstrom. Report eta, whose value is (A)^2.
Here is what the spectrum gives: 0.23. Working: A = 0.48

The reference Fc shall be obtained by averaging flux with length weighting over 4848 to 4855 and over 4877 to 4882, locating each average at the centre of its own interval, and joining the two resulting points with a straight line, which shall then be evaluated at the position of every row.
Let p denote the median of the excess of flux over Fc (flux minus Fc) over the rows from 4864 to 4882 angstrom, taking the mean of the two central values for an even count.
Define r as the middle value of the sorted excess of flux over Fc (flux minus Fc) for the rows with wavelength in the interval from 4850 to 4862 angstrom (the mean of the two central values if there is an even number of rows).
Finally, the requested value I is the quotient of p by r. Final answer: -0.3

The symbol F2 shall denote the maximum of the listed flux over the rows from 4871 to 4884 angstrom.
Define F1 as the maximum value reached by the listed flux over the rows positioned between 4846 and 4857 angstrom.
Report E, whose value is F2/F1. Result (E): 0.975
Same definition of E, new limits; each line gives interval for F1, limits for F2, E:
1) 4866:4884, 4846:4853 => 1.008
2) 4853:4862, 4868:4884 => 0.975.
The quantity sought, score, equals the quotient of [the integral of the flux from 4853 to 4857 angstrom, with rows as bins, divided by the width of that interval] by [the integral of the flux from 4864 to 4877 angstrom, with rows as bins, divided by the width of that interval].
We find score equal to 1.03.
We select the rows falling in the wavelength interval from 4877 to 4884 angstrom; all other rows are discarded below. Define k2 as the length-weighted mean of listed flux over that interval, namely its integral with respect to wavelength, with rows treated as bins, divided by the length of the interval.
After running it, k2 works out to 3.78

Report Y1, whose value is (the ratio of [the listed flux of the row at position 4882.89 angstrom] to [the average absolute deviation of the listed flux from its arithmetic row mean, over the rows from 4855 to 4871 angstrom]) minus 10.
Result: 21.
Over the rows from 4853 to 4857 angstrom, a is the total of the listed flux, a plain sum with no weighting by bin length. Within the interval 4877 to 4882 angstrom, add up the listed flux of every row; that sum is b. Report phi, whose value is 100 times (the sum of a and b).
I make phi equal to 1536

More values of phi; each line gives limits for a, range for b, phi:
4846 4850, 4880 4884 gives 1452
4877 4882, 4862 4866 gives 1491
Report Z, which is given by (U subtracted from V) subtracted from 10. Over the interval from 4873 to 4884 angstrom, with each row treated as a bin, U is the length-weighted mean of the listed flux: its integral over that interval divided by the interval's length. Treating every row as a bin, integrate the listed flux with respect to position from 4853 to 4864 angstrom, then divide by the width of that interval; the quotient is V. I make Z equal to 10.0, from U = 3.83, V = 3.83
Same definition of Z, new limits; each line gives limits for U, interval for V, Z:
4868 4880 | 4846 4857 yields 10.1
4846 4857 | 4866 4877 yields 10.0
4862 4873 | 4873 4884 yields 9.9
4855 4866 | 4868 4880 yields 9.9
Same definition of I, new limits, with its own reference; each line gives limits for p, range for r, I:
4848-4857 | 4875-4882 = -0.7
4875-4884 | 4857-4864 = 0.0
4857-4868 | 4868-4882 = 16.0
